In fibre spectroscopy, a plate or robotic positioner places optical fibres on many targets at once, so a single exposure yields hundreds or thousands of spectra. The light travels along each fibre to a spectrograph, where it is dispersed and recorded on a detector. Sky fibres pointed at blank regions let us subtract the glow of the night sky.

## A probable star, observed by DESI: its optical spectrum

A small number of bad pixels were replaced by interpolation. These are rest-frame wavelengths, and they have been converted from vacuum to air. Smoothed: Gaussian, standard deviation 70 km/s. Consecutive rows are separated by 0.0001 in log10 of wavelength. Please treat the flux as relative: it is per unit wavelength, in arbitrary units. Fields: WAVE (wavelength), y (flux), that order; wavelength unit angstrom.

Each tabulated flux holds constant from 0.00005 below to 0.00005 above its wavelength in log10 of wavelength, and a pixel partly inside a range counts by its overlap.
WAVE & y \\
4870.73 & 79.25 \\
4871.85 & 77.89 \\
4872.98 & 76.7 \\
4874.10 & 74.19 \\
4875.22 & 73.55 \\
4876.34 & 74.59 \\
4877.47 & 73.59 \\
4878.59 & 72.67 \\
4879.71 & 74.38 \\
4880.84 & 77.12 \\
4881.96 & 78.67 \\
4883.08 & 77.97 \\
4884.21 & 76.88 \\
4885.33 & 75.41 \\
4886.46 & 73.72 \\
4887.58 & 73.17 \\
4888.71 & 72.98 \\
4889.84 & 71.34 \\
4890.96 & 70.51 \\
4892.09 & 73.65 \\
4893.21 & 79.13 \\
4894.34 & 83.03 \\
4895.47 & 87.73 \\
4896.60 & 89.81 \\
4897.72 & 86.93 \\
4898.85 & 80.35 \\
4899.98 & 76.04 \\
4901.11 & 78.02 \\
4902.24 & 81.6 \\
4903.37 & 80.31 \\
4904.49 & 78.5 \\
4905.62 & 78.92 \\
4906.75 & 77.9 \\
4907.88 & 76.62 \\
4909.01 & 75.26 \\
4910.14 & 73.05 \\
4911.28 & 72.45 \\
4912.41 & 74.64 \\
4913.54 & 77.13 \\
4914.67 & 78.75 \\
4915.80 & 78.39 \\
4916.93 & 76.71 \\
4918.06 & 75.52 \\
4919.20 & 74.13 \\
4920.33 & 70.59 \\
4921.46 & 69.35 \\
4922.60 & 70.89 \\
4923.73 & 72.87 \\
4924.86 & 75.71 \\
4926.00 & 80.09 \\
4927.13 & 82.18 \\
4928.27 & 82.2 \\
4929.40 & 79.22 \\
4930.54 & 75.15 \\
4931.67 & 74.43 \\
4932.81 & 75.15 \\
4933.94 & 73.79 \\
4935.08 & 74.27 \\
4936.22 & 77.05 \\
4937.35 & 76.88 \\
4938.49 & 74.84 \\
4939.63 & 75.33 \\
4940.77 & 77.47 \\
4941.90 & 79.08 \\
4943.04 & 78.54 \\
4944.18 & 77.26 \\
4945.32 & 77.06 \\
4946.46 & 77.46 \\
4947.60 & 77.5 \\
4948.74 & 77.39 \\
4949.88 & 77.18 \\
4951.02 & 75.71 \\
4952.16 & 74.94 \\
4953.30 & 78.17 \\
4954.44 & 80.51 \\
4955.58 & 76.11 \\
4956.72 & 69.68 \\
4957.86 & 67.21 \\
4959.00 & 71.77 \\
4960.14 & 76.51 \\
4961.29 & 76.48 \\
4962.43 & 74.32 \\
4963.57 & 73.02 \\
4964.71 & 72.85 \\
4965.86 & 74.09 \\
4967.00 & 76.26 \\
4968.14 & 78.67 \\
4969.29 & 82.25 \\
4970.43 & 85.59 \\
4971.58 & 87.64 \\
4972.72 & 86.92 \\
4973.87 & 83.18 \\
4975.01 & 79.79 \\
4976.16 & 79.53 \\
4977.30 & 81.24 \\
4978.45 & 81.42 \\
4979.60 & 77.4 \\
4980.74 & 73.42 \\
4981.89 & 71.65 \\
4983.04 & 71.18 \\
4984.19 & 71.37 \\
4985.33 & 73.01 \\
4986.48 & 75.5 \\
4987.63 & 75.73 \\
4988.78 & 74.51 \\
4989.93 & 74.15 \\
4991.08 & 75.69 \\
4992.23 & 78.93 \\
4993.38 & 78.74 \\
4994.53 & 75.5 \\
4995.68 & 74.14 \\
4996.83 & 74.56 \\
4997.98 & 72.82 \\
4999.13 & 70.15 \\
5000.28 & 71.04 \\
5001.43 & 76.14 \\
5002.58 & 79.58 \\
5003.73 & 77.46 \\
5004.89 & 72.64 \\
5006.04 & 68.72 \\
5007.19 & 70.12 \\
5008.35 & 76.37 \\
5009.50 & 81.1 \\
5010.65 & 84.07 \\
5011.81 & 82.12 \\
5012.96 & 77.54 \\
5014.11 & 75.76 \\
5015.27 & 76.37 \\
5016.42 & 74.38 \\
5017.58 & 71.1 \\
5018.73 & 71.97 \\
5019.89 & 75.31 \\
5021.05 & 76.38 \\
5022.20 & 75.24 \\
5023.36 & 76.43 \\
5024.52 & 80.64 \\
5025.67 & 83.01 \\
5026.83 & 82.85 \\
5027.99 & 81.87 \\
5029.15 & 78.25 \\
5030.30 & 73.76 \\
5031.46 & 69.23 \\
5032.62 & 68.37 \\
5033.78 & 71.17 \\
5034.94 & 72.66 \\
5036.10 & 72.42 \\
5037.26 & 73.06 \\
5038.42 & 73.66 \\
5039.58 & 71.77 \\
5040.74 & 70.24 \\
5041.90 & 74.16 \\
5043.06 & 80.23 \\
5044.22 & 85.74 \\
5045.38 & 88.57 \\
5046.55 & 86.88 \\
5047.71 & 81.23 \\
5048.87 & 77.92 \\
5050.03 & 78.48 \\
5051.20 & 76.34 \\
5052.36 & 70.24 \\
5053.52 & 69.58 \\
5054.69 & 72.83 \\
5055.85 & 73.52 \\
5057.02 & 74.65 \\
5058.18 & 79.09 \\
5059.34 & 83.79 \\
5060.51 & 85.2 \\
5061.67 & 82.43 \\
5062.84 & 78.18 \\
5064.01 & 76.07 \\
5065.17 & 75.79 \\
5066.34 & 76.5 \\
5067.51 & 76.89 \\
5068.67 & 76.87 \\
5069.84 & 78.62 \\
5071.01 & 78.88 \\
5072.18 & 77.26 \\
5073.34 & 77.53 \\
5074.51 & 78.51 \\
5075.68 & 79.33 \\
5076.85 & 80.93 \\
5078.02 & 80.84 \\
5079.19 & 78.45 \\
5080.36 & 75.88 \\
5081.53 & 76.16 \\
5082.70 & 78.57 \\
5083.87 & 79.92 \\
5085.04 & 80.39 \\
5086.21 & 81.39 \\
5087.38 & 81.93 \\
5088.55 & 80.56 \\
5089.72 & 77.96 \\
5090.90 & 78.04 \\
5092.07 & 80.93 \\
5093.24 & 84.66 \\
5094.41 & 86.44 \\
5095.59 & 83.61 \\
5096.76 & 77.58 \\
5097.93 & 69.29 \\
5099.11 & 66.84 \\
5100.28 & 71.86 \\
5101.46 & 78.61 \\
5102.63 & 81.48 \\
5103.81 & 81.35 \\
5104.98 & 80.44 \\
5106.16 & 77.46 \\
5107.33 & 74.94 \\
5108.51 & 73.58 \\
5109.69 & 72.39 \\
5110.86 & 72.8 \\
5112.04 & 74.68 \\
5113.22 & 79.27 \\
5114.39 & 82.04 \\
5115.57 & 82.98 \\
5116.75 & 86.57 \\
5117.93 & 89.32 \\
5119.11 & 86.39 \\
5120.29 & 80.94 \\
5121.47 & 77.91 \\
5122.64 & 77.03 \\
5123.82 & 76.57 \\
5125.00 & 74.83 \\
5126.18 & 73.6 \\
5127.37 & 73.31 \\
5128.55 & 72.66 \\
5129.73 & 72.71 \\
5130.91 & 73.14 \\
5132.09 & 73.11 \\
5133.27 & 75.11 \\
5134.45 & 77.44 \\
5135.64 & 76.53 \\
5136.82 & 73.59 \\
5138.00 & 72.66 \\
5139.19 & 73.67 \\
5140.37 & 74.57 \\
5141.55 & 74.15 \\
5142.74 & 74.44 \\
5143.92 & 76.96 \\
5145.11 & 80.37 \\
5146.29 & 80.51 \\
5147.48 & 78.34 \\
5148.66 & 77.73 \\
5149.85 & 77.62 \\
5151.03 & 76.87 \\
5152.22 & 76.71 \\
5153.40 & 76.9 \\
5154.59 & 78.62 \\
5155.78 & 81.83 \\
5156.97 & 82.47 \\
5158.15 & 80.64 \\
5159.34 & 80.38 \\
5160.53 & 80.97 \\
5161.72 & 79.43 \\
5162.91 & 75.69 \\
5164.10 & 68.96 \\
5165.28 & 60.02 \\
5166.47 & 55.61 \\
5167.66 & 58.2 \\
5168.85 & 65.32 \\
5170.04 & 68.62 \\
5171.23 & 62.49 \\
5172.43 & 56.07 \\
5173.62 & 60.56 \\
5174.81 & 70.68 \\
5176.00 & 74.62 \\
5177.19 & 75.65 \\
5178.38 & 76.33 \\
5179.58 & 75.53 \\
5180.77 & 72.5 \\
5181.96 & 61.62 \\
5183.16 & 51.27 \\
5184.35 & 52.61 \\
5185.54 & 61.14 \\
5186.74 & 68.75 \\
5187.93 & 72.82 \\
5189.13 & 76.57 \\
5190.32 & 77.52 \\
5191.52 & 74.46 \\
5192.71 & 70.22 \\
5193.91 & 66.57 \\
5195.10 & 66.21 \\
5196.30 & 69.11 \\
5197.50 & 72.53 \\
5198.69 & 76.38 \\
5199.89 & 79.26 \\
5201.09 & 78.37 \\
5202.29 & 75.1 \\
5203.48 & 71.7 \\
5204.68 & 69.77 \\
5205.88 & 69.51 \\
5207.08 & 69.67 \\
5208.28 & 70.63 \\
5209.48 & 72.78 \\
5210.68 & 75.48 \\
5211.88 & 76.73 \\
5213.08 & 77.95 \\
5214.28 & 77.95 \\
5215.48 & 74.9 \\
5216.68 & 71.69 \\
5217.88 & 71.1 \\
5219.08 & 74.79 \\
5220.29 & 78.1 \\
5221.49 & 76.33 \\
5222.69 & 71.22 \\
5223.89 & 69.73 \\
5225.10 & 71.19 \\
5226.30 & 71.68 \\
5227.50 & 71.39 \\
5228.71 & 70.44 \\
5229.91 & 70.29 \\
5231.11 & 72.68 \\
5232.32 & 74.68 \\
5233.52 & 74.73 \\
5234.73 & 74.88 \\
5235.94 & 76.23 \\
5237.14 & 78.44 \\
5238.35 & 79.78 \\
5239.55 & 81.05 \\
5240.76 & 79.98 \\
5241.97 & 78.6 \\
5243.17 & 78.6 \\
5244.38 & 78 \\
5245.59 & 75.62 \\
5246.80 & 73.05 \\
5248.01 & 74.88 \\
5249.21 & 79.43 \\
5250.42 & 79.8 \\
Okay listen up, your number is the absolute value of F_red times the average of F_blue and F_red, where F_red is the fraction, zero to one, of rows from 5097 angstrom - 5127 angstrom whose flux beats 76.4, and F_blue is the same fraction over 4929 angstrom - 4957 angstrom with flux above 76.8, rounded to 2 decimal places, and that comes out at 0.35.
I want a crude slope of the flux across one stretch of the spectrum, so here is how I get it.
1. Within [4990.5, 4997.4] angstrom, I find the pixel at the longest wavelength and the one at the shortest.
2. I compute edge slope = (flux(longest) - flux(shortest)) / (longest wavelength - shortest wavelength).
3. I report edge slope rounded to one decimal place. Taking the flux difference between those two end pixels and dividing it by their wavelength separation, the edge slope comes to -0.2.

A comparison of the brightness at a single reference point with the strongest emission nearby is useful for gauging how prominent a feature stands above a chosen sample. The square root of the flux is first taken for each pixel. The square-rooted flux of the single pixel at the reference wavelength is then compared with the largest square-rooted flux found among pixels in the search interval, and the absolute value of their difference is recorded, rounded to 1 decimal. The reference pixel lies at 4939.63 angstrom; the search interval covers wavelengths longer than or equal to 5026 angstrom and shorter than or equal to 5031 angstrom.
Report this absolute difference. 0.4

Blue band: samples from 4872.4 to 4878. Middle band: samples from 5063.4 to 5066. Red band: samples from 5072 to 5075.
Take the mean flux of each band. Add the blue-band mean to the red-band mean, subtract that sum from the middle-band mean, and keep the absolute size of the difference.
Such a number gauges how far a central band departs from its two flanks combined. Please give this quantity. 76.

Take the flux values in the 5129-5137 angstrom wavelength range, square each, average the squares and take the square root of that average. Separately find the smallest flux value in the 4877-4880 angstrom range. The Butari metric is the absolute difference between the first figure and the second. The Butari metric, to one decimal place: 1.9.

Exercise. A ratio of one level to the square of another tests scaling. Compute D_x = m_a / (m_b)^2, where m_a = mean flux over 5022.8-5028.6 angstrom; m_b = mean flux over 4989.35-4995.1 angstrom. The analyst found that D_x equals 0.0138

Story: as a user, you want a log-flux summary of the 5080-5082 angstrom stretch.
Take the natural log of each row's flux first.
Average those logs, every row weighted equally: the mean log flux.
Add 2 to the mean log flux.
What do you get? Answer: 6.33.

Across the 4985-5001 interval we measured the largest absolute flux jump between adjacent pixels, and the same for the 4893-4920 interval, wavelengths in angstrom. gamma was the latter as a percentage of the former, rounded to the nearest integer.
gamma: 203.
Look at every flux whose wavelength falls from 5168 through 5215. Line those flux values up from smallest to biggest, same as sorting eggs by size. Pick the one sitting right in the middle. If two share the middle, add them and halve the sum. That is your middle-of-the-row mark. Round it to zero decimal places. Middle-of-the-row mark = 72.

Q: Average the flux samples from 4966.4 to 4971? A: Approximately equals 80.7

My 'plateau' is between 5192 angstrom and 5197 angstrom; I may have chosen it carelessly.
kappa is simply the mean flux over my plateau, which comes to 68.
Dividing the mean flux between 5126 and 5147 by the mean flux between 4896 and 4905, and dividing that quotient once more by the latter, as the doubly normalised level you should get 0.0113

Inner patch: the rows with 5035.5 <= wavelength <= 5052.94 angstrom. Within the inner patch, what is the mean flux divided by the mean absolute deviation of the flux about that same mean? 16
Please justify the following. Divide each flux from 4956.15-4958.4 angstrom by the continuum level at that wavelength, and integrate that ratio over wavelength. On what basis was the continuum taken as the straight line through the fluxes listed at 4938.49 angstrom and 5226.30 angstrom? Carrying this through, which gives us 2.1 angstrom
